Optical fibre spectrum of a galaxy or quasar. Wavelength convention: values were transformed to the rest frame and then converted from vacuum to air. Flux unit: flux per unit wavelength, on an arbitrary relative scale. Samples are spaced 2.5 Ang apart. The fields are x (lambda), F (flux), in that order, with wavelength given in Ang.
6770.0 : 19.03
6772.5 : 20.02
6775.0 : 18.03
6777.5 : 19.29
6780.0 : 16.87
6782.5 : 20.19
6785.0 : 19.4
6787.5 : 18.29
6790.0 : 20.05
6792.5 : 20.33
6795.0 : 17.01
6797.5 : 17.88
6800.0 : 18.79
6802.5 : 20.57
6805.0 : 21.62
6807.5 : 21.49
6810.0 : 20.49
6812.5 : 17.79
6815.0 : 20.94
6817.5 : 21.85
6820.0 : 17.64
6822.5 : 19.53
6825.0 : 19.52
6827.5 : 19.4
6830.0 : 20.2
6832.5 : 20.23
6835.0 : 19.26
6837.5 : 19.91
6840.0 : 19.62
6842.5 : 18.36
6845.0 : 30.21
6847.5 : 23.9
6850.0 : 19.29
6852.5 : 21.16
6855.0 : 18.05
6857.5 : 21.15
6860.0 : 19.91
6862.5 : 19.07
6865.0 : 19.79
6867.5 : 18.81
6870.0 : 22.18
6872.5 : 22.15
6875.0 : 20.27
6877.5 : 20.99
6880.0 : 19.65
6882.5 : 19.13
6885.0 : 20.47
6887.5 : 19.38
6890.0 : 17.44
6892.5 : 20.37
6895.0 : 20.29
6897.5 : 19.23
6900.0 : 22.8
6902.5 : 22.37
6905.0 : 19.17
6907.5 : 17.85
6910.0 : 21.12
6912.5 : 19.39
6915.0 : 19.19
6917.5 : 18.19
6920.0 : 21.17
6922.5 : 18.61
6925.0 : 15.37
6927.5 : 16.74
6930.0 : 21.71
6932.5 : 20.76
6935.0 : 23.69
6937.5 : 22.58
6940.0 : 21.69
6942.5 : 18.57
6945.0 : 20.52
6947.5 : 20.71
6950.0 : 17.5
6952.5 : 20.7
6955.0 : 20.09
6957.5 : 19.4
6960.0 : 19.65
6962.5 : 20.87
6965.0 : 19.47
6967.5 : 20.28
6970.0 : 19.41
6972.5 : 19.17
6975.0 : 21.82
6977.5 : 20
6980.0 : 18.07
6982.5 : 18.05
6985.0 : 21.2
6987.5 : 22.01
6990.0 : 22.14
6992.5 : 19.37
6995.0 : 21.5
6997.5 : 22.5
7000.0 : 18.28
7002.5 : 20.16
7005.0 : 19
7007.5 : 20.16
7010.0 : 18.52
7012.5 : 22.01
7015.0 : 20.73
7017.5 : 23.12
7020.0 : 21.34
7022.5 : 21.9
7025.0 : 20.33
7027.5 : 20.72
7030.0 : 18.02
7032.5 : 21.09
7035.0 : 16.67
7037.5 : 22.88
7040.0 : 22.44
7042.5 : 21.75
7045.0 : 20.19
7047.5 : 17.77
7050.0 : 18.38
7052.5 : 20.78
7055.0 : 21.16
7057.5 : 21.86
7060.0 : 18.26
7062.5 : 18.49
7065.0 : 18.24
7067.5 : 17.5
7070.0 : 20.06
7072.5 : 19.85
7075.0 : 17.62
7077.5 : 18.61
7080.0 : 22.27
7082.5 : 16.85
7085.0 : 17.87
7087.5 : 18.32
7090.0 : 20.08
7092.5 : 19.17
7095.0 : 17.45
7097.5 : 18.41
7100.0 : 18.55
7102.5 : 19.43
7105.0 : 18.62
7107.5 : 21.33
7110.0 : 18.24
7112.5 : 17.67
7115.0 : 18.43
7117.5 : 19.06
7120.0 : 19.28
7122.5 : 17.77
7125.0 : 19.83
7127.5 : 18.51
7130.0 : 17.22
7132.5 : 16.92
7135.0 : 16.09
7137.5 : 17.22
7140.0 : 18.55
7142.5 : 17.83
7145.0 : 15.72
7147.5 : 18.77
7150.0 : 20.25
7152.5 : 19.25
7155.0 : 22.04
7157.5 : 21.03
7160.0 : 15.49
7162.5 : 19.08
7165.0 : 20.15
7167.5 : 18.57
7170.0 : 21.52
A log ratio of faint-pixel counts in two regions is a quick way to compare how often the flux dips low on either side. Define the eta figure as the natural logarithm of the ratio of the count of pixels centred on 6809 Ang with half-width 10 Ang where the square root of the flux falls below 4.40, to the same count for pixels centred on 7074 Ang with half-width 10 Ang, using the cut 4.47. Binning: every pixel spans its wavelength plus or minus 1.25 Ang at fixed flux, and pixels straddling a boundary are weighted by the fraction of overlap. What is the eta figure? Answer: -1.1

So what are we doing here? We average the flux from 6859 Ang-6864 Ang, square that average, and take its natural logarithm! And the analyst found 5.94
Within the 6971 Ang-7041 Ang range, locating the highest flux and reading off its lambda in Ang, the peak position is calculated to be 7017.5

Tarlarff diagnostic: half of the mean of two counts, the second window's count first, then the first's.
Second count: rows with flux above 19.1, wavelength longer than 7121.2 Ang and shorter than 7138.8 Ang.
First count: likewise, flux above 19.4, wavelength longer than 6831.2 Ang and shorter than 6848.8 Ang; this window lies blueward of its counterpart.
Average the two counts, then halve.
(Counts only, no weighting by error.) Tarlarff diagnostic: 1.5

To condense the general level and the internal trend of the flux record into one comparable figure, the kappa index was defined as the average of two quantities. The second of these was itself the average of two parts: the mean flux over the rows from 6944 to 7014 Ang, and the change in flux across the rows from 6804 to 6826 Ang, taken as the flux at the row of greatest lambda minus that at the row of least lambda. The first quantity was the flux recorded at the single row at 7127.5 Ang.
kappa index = 13.8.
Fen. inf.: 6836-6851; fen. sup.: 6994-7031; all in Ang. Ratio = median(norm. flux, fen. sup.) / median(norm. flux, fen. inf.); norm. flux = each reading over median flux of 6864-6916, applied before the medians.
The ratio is 1.05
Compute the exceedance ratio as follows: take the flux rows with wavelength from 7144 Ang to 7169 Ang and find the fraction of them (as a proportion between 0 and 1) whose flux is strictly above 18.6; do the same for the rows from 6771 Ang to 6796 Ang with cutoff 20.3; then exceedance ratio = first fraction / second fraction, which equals 7.0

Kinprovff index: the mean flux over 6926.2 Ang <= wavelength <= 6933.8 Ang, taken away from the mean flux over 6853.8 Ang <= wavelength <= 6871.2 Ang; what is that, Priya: 0.1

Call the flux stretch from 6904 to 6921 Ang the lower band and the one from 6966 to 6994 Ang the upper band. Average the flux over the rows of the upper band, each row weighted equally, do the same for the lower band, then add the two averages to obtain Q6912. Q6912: 39.6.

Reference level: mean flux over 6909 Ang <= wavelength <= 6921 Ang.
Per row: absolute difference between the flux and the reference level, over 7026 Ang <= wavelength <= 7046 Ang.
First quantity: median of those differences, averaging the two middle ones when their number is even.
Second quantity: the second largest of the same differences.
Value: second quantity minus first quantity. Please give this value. 1.2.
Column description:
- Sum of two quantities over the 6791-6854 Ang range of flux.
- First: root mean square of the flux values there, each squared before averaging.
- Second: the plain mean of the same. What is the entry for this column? 40.7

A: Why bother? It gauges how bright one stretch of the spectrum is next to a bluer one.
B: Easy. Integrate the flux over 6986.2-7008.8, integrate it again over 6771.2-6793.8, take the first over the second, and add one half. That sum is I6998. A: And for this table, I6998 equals 1.57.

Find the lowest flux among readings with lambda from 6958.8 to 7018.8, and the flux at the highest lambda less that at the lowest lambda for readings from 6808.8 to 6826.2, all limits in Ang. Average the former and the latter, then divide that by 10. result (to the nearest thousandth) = 0.854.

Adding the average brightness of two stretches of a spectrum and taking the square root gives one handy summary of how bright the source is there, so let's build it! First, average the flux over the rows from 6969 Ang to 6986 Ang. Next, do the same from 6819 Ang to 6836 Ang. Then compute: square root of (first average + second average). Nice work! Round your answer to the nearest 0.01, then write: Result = 6.25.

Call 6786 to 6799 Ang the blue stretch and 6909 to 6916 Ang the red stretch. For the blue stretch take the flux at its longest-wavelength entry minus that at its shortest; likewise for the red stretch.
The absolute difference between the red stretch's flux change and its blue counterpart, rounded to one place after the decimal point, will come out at 1.5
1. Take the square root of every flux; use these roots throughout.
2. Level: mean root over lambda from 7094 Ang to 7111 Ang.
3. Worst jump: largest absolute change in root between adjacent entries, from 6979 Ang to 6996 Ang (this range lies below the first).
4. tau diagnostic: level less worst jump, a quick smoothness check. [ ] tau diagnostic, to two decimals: 3.99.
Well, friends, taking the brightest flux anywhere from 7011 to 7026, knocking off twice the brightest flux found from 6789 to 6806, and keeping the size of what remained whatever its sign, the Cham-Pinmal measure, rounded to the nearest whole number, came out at 20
